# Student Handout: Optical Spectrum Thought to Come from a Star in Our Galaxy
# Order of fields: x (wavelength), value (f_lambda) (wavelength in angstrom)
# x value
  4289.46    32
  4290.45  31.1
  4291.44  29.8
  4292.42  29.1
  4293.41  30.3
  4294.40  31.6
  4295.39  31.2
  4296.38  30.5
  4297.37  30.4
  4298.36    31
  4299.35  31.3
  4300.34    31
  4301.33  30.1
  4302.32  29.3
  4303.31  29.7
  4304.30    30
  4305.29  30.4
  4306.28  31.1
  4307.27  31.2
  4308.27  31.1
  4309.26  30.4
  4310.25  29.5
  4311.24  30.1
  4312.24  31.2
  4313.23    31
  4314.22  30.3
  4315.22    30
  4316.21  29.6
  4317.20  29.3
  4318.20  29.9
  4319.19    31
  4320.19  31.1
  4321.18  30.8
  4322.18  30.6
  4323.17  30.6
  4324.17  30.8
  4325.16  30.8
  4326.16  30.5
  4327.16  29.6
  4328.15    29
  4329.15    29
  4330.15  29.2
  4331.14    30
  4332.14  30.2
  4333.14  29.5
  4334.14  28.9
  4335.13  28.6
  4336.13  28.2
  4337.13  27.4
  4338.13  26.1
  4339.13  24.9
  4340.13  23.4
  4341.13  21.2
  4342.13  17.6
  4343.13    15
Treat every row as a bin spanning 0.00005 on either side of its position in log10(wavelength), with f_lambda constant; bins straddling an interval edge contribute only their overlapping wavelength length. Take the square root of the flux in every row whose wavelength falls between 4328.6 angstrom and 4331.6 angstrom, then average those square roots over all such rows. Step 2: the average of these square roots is 5.42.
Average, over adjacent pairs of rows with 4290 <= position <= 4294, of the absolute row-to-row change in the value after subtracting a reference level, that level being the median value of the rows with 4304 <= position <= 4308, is 1.07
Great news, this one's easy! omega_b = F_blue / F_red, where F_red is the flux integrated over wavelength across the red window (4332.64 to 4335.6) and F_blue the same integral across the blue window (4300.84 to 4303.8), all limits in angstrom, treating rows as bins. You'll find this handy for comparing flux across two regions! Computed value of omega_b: 1.02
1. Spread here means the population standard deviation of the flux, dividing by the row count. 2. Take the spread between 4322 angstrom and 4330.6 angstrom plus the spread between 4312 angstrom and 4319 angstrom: 1.40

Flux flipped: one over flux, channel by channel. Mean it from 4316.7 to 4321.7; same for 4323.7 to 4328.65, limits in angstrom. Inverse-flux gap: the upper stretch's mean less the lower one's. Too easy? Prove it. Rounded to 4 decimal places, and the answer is 0.0003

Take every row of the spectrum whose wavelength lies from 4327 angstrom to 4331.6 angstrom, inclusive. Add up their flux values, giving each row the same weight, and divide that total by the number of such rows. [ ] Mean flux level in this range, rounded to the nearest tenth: 29.4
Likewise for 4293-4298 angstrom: 30.8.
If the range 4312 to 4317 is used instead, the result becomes 30.4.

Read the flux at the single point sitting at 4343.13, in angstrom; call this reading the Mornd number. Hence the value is 15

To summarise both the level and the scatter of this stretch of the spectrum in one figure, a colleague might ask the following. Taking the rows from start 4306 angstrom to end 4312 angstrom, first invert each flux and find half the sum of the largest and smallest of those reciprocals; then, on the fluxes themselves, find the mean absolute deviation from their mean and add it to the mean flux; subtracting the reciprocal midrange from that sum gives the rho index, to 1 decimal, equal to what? 31.1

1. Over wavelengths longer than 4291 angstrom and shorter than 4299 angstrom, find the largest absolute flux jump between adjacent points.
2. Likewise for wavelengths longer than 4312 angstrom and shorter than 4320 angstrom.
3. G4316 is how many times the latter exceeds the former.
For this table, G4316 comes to 0.8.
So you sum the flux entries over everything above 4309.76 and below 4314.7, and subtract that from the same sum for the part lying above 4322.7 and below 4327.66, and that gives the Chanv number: 0.2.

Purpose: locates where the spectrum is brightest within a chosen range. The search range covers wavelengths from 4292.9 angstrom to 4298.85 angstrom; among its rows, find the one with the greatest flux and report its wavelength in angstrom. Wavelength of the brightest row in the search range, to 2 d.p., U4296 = 4294.40 angstrom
